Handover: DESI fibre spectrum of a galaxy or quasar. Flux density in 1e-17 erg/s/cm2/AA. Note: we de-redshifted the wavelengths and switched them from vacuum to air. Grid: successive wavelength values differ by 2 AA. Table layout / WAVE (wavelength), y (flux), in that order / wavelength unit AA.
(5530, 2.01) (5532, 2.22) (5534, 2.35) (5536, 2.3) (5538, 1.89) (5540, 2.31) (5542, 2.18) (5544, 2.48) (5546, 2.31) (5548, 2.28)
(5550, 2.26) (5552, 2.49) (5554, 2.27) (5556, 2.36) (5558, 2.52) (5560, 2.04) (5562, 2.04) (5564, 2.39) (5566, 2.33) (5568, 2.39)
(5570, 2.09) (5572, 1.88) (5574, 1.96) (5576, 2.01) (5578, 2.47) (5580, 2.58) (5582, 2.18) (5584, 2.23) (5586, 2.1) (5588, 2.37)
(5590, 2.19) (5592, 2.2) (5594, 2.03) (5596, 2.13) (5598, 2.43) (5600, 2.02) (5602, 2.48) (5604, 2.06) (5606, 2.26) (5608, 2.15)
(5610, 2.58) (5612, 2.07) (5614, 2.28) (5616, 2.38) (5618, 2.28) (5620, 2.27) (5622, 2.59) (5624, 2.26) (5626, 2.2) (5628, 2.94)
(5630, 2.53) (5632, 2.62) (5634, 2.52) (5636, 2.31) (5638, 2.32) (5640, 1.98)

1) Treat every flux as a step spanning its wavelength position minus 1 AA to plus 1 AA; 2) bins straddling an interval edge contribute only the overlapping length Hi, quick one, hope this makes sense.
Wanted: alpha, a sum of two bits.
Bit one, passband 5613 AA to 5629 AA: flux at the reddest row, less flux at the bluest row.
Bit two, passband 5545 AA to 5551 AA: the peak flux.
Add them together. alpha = 2.97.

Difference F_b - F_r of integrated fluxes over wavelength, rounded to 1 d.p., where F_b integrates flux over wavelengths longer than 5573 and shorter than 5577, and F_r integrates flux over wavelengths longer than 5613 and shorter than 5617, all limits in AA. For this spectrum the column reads -1.4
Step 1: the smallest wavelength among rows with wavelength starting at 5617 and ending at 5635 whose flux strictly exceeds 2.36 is 5622 AA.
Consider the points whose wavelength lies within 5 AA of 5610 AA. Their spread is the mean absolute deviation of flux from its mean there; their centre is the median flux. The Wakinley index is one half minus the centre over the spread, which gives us -17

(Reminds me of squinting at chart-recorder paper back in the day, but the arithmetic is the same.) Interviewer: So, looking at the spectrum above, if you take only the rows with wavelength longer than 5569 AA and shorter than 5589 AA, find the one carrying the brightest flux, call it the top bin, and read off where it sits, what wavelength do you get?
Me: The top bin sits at 5580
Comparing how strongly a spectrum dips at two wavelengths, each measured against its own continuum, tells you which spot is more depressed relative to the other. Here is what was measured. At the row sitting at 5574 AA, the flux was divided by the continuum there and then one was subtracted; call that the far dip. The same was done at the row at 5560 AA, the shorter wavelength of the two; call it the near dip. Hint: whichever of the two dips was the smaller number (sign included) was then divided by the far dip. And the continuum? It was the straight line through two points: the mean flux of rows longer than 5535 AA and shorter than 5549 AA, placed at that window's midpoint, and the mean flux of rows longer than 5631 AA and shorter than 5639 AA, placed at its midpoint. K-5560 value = 1.0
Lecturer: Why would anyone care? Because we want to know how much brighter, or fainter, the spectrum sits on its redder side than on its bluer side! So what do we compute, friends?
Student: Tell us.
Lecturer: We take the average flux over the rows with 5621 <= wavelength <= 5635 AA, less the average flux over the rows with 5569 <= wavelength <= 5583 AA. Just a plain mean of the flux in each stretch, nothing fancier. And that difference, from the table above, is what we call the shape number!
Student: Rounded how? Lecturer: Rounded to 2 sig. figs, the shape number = 0.36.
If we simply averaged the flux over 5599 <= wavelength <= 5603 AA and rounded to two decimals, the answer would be 2.25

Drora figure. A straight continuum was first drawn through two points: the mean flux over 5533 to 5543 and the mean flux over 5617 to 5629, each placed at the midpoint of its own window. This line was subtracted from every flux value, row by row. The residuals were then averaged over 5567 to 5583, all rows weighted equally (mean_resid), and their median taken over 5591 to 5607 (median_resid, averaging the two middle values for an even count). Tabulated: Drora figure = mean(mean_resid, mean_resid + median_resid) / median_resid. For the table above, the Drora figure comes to 1.1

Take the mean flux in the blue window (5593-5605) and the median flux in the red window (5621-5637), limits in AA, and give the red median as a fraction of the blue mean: 1.15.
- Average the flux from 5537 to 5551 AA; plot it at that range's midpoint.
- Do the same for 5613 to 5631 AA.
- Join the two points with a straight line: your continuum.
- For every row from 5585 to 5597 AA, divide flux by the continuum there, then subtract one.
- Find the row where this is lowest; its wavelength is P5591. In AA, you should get 5594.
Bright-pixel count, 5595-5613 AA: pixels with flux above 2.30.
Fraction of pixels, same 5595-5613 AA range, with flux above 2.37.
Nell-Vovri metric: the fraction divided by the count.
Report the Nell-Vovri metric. 0.11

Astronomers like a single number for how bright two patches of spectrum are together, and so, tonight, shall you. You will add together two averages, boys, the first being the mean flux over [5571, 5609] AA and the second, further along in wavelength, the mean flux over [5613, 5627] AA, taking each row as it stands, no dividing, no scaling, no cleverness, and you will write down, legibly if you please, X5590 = 4.52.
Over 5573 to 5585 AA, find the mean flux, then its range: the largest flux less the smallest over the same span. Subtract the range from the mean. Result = 1.62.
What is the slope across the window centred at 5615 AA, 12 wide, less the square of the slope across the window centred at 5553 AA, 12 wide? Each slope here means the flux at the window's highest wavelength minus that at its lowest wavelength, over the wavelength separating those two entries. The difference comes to -0.032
